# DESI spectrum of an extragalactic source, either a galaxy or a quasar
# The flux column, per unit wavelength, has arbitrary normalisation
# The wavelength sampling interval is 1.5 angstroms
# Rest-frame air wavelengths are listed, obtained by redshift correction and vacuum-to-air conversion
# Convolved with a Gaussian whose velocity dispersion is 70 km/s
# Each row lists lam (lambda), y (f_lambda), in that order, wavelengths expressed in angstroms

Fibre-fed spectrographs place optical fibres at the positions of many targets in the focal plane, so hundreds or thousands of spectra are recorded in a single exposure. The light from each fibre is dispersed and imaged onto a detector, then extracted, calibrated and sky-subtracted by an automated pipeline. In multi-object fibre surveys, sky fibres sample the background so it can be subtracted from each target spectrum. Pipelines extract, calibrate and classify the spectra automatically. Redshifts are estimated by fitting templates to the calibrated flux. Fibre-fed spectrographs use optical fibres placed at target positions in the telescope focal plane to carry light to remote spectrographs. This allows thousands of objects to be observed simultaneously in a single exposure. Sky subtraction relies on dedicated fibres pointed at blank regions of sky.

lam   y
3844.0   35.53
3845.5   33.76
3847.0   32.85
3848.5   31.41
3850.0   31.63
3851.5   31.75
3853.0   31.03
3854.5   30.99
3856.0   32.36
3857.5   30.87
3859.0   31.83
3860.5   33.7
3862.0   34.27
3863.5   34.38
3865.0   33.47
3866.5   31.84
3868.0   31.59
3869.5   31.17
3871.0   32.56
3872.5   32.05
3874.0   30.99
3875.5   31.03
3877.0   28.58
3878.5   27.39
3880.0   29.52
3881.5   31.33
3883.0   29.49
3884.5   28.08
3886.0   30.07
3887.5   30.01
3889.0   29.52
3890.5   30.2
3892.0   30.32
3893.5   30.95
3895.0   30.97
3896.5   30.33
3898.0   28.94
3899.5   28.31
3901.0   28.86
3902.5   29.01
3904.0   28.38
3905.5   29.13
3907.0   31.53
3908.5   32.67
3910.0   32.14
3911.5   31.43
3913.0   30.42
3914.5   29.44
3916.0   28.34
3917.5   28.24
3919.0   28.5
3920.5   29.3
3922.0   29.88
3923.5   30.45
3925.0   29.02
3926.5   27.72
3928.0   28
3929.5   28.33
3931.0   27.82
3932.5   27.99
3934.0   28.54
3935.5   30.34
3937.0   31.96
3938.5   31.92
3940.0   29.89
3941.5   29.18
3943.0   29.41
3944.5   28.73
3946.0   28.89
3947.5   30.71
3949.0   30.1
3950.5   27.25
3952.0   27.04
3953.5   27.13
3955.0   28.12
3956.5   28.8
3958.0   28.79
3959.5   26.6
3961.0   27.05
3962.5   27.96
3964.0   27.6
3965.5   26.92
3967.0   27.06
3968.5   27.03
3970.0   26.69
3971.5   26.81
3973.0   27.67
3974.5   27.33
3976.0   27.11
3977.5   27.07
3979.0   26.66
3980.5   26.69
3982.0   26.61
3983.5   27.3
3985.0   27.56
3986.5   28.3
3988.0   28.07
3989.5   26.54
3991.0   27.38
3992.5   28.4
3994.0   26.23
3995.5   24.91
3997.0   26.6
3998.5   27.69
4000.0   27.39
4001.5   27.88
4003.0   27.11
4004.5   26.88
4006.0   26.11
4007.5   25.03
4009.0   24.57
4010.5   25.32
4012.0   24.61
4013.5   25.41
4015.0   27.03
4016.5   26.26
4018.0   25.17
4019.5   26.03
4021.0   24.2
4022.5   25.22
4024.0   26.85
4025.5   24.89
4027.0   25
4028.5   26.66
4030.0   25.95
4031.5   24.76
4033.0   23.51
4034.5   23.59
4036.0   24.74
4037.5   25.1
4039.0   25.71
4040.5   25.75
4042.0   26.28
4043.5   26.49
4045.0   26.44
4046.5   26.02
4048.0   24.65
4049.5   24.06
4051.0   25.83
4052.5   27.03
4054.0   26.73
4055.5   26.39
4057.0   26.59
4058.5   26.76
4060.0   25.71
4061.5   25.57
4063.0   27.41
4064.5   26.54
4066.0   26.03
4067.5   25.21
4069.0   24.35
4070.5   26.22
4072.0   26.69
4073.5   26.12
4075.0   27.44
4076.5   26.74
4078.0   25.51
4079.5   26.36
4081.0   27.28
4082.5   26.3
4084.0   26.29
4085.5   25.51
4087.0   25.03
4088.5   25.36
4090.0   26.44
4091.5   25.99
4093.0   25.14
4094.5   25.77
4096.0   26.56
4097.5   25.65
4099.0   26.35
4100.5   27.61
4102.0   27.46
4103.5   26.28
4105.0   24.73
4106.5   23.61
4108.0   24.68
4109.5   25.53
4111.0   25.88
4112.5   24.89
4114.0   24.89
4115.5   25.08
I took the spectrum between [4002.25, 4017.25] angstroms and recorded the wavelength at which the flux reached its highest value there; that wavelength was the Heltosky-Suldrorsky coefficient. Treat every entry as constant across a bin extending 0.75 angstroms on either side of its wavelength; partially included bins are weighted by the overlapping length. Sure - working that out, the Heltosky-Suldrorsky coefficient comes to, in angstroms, 4003.0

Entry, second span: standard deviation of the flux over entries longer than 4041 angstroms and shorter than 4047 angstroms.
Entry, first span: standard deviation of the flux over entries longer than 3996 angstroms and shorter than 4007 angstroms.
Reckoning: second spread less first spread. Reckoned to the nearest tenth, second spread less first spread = -0.4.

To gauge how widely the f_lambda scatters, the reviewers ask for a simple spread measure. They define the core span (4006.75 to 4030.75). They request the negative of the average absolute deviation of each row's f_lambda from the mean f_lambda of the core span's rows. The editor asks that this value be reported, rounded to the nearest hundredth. -0.71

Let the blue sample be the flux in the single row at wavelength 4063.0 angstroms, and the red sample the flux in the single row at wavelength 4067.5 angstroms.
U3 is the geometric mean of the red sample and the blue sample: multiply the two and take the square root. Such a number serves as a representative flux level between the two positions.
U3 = 26.3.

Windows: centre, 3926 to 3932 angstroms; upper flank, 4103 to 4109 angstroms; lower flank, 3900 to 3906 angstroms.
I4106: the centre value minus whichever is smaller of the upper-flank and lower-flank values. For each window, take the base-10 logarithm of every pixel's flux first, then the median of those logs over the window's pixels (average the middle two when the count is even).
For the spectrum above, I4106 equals 0.053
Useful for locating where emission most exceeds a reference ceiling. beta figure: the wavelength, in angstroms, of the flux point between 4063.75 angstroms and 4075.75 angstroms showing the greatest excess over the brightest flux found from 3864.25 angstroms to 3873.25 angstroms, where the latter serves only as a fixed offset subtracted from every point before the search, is 4075.0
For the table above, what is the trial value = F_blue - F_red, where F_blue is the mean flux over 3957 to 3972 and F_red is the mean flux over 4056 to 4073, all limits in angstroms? 1.2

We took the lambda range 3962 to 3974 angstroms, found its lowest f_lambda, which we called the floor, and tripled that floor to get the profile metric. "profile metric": 80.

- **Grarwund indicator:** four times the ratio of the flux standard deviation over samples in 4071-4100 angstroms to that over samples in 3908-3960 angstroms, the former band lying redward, 1.7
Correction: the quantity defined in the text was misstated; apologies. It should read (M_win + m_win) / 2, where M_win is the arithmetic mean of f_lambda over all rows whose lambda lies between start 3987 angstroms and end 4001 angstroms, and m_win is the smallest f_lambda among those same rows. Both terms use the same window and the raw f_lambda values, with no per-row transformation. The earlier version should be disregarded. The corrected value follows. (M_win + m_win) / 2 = 26.0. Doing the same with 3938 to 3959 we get 28.0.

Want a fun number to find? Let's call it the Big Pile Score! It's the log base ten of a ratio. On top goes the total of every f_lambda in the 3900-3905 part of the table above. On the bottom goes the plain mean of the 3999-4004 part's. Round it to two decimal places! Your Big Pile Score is 0.50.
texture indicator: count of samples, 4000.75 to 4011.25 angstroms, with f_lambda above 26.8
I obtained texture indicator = 3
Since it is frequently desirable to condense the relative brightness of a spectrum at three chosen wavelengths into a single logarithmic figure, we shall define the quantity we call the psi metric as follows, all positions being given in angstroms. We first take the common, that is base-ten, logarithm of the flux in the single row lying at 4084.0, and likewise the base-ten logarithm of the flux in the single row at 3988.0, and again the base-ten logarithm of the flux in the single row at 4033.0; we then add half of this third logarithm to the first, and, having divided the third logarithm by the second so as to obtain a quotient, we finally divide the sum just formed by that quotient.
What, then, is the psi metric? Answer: 2.22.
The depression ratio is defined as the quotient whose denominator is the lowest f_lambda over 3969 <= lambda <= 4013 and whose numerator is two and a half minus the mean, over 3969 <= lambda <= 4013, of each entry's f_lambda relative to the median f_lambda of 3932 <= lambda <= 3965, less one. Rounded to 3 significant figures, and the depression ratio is 0.105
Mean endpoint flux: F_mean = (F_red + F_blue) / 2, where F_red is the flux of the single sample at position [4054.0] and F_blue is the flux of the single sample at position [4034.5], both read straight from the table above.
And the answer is 25.2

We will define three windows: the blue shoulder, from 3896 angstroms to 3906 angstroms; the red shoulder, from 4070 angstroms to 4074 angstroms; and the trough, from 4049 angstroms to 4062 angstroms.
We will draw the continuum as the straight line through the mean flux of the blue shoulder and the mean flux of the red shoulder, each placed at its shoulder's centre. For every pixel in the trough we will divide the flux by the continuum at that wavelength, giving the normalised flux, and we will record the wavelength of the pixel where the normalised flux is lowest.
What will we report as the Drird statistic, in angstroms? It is 4049.5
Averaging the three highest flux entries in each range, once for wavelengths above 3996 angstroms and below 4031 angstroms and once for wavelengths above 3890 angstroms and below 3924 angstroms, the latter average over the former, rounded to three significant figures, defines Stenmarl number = 1.16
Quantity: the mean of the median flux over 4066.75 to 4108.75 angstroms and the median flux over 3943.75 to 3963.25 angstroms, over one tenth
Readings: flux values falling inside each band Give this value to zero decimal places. 271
